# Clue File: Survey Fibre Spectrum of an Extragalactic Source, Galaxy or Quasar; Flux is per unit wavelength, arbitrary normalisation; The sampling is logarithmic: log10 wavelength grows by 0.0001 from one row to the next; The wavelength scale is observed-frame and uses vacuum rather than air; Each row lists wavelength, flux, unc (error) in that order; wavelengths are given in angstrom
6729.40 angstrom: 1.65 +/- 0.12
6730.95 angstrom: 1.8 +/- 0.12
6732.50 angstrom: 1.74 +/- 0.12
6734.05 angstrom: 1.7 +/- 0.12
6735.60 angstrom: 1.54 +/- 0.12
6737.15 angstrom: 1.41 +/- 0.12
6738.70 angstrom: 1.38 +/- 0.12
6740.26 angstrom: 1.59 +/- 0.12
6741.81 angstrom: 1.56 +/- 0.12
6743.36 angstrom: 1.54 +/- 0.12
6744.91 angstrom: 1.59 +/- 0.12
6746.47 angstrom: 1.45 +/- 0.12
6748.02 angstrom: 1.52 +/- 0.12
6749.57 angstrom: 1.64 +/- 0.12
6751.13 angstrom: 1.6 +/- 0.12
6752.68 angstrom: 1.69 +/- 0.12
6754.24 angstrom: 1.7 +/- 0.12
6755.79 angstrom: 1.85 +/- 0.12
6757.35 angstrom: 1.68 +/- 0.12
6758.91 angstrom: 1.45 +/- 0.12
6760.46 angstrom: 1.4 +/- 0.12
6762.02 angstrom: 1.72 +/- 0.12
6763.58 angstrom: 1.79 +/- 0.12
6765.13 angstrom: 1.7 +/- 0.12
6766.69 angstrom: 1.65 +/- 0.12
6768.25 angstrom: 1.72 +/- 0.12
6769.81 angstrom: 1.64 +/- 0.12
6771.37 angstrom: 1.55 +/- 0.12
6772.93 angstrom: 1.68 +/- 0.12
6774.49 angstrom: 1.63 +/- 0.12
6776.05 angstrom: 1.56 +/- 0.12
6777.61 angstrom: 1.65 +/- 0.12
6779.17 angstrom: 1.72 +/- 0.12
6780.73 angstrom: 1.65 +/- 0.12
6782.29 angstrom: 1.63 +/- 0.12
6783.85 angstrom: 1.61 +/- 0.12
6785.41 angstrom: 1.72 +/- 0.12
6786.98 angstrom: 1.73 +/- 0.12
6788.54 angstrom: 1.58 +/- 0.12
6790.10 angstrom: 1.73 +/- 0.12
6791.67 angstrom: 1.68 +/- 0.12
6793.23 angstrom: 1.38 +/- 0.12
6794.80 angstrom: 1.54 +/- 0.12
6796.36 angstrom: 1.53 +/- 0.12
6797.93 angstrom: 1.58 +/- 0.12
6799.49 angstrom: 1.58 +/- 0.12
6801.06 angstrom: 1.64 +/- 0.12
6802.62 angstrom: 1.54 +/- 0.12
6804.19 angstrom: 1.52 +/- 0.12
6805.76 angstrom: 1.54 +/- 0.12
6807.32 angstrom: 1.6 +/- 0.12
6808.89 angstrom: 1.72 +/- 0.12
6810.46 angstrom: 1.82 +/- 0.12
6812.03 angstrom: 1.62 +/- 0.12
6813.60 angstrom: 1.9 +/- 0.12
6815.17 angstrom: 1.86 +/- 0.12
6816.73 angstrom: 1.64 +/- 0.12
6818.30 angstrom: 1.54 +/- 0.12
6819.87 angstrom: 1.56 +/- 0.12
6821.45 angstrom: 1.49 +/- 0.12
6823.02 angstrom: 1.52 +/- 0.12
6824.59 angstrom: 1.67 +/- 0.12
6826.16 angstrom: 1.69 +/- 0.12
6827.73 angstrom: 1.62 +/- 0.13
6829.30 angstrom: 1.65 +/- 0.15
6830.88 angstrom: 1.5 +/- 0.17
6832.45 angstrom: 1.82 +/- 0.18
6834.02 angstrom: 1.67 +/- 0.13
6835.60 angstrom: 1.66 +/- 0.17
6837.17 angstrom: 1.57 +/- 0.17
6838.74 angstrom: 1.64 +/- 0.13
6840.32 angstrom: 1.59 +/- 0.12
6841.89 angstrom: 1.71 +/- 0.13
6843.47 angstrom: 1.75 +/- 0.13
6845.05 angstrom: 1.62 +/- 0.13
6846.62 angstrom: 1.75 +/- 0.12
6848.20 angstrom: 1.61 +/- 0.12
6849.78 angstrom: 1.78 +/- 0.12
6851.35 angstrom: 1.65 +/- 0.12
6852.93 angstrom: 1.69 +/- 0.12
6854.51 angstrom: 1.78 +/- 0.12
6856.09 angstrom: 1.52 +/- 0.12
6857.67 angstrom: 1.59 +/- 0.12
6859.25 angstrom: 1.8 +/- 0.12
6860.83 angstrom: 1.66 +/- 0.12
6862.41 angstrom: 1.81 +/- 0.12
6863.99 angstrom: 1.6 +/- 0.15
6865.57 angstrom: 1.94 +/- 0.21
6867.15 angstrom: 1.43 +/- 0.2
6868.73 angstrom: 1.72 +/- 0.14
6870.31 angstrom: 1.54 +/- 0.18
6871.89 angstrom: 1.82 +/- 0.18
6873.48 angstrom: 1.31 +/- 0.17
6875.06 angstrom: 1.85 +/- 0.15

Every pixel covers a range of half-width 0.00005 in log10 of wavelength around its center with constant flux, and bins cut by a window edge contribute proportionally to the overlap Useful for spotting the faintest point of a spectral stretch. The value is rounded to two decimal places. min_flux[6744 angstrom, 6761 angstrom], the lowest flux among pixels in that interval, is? 1.40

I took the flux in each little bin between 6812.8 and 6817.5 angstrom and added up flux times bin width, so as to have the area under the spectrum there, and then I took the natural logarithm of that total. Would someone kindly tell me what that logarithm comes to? 2.137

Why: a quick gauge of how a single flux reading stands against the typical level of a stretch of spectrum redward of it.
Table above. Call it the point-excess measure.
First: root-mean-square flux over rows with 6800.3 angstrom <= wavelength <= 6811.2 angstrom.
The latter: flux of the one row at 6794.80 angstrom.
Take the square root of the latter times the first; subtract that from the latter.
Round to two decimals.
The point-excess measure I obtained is -0.04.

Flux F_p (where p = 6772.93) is 1.68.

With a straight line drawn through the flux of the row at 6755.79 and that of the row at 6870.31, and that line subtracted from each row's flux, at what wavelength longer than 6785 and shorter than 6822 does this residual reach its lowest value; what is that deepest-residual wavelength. 6793.23 angstrom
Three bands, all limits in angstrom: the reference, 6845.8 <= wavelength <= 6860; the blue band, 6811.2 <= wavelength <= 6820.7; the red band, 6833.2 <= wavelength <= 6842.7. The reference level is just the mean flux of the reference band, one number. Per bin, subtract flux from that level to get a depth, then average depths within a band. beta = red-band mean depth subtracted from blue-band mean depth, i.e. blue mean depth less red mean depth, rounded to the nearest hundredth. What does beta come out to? -0.05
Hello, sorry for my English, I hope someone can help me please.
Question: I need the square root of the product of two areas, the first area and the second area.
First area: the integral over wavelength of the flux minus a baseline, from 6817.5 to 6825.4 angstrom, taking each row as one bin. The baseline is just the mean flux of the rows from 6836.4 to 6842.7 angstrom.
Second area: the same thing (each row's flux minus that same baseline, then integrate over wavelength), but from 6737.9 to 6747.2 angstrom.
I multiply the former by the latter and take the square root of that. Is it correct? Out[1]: 0.8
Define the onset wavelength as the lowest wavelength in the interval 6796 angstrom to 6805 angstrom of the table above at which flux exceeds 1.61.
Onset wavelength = 6801.06 angstrom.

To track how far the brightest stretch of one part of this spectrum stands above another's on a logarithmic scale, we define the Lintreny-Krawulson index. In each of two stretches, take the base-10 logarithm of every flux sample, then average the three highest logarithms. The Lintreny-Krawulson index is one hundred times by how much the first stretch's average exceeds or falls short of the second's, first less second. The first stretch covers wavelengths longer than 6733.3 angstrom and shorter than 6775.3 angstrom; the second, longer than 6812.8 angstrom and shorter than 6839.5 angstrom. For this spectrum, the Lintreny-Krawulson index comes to -2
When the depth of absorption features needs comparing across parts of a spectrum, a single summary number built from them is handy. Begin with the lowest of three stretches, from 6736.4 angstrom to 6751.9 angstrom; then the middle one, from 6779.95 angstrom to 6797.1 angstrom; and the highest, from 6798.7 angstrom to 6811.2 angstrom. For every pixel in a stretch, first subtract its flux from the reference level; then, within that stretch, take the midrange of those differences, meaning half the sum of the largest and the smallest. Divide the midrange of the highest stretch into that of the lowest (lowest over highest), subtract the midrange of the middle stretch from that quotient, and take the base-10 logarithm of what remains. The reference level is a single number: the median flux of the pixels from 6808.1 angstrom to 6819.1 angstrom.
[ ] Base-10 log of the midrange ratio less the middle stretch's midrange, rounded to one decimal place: 0.6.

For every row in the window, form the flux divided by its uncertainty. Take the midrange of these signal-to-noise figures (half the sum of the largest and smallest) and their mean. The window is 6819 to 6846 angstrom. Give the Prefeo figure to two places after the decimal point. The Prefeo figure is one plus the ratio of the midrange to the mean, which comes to 1.95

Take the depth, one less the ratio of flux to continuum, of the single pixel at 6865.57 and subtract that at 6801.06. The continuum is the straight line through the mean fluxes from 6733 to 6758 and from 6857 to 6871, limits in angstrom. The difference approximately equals -0.15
